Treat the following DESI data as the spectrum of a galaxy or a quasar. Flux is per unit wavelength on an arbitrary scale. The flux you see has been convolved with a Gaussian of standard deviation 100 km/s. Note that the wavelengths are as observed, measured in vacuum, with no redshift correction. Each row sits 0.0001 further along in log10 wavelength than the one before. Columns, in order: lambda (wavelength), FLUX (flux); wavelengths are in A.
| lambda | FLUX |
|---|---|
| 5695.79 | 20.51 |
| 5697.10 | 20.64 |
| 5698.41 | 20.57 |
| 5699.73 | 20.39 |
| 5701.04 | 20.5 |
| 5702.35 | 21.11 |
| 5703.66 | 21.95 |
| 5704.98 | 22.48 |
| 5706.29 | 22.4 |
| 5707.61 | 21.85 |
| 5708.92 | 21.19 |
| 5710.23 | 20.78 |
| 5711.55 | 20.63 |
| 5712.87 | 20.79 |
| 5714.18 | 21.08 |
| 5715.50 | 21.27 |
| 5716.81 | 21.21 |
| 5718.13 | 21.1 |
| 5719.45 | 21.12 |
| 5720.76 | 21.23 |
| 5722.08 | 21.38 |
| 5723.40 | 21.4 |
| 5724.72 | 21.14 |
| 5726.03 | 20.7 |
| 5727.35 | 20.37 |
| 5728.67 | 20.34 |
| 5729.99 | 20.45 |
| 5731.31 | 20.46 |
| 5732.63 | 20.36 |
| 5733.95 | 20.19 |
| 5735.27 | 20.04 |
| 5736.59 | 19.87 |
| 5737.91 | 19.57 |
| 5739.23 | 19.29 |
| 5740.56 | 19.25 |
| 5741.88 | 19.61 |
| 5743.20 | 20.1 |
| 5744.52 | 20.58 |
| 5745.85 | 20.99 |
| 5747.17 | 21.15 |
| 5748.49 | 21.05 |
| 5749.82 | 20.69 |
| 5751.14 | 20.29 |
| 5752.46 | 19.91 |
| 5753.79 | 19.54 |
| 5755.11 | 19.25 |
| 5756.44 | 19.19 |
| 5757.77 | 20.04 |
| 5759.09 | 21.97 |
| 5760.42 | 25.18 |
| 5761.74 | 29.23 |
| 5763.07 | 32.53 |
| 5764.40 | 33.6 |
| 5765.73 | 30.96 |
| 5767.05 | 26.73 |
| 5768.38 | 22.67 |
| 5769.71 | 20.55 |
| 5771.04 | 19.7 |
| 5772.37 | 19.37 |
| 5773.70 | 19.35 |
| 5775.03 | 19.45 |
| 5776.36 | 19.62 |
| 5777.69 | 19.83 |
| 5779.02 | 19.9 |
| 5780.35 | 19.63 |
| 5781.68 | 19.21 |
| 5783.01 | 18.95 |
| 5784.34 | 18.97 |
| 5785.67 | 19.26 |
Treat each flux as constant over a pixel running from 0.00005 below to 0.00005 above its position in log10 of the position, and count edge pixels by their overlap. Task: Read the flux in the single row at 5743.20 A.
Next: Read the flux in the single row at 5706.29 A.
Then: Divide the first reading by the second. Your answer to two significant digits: 0.90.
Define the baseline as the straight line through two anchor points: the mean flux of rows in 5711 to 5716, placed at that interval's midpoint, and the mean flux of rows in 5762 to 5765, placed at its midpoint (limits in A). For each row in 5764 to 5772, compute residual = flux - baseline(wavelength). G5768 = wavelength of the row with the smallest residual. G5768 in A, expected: 5771.04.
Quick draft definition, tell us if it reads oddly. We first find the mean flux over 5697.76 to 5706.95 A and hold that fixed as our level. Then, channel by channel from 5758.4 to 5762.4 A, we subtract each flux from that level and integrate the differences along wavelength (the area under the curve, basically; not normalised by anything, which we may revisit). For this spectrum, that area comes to -16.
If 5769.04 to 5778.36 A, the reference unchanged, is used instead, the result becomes 15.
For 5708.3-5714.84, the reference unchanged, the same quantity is 3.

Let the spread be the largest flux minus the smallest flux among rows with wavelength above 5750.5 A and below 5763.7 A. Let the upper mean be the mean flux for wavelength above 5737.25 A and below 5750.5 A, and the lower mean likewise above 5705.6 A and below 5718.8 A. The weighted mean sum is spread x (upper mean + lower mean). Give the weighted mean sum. 553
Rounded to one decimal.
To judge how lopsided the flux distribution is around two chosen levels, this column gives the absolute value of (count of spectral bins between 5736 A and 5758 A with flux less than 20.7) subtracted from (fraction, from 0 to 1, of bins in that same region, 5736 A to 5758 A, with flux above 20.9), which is 13.8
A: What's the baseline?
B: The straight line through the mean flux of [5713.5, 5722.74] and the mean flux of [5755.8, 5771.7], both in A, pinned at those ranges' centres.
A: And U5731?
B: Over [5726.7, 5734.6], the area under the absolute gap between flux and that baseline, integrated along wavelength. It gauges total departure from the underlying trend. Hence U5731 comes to 15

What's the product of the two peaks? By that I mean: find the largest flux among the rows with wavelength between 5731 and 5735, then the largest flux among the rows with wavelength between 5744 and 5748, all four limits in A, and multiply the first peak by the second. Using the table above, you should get 433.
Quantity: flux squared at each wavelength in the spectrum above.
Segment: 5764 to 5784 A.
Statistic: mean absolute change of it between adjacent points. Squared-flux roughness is 58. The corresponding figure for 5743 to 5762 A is 43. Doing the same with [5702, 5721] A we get 13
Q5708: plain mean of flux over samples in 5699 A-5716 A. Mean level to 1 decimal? 21.3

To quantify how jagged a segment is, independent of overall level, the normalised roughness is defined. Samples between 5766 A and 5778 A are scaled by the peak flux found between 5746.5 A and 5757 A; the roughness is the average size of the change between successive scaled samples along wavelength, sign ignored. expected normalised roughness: 0.046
